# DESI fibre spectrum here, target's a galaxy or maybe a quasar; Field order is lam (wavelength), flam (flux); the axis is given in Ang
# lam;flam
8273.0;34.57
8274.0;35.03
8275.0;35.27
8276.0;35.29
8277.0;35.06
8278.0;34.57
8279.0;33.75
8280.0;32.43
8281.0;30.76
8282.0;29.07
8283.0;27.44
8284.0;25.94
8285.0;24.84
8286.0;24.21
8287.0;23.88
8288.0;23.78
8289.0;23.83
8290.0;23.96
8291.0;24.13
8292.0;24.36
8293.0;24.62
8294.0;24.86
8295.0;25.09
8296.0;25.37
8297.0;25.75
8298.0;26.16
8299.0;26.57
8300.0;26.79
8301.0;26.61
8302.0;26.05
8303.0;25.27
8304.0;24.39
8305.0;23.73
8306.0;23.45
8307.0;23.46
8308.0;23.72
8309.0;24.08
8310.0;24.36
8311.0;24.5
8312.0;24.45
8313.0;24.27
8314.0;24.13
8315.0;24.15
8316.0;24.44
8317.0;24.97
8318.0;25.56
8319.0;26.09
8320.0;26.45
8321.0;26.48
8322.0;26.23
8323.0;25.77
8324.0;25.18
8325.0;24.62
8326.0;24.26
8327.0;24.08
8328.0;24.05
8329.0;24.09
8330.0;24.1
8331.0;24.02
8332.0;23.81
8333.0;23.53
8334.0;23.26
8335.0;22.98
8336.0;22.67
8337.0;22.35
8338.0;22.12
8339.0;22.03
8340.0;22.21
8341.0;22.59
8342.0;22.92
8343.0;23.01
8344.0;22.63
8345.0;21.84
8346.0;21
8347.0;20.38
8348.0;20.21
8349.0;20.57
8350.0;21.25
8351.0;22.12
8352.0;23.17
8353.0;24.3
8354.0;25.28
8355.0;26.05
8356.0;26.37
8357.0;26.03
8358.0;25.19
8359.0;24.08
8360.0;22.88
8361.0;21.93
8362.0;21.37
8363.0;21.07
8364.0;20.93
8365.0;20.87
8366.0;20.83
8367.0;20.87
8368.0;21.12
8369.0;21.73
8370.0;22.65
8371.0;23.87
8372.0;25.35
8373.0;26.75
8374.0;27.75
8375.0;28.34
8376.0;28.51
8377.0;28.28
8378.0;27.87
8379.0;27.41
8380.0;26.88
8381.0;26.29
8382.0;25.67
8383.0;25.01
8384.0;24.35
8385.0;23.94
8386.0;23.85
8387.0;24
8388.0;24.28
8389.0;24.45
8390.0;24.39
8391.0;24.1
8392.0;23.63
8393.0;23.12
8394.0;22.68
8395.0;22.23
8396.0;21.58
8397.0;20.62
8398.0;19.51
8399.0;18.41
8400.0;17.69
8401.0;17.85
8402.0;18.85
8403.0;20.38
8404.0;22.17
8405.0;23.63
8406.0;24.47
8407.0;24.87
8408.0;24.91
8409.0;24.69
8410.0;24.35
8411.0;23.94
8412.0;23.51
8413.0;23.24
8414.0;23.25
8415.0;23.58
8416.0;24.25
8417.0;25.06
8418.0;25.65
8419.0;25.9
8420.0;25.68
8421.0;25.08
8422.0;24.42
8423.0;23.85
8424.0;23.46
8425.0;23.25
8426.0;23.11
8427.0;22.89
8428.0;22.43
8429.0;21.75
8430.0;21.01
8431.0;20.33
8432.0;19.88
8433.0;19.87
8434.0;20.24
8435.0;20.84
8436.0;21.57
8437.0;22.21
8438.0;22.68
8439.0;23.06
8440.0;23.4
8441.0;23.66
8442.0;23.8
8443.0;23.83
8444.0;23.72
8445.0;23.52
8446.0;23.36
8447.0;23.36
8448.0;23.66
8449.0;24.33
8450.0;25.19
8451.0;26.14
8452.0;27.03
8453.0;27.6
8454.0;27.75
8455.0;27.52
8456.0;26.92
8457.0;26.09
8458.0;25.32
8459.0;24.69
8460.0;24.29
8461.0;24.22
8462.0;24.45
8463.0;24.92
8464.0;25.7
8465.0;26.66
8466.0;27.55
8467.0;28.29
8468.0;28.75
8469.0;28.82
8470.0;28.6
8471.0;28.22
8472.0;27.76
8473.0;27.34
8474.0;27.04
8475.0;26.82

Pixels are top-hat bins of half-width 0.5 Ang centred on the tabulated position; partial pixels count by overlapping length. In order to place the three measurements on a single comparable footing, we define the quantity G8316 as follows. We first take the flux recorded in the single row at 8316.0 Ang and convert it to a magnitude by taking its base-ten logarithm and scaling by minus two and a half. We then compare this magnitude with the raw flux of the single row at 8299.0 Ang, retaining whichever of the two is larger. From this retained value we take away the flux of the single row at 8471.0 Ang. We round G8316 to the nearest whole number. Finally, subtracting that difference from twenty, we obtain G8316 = 22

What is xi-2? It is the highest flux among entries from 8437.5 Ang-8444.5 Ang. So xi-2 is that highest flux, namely 23.83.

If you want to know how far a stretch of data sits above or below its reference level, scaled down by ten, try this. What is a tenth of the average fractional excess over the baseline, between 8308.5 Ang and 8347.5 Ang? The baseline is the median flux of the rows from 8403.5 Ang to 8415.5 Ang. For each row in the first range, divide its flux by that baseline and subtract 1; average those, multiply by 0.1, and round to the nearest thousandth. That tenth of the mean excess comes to 0.000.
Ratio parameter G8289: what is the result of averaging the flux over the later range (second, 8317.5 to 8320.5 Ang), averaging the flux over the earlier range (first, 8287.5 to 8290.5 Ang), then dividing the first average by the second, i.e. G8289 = 0.92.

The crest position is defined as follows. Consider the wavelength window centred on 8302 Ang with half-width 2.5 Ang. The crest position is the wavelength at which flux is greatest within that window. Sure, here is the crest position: 8300.0 Ang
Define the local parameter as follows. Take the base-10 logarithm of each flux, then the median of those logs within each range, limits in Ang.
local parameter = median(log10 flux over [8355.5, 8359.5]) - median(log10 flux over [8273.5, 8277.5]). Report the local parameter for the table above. -0.14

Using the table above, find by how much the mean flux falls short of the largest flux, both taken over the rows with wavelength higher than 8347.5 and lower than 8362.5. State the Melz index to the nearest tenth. 3.0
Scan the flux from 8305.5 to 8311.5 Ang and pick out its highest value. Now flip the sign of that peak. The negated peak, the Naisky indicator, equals -24.5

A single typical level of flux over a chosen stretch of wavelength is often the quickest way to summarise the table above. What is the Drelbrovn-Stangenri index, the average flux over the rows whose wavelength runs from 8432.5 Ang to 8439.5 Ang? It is 21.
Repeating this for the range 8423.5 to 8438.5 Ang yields 22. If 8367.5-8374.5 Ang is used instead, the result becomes 24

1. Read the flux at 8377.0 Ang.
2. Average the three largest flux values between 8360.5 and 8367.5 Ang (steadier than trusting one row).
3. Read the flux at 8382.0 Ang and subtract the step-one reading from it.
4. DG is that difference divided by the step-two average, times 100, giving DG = -12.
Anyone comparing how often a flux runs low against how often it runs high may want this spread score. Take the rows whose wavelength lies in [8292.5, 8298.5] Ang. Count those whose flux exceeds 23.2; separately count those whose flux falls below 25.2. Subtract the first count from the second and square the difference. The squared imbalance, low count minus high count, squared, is 9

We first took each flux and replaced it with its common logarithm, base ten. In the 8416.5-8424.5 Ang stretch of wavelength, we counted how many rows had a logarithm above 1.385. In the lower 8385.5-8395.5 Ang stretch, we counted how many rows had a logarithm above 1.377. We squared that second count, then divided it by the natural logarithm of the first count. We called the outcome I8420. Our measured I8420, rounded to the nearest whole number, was 20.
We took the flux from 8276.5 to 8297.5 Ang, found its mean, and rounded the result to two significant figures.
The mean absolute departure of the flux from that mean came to 3.2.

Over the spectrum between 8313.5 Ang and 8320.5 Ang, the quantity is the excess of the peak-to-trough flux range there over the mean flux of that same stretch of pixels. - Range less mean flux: -22.8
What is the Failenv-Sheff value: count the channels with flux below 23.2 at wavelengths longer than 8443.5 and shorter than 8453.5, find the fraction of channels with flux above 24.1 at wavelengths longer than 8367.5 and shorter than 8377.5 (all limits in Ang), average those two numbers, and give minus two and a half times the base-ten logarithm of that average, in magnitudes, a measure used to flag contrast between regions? 1.3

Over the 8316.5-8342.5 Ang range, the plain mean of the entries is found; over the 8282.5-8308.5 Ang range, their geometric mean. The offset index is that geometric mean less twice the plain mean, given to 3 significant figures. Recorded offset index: -23.3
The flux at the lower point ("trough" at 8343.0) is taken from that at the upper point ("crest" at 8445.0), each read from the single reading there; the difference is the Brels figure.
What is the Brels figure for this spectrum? 0.5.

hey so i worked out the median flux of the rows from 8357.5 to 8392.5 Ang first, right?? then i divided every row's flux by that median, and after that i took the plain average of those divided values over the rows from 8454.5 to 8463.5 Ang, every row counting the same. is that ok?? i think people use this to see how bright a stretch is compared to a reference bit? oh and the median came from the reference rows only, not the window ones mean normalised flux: 1.05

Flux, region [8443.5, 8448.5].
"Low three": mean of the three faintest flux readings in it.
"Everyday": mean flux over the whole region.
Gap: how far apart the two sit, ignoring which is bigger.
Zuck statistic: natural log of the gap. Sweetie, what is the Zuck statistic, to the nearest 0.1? -2.2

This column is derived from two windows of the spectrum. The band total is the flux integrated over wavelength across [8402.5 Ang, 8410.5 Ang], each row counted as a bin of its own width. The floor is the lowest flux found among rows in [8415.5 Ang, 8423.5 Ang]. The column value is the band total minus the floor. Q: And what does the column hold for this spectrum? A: 166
